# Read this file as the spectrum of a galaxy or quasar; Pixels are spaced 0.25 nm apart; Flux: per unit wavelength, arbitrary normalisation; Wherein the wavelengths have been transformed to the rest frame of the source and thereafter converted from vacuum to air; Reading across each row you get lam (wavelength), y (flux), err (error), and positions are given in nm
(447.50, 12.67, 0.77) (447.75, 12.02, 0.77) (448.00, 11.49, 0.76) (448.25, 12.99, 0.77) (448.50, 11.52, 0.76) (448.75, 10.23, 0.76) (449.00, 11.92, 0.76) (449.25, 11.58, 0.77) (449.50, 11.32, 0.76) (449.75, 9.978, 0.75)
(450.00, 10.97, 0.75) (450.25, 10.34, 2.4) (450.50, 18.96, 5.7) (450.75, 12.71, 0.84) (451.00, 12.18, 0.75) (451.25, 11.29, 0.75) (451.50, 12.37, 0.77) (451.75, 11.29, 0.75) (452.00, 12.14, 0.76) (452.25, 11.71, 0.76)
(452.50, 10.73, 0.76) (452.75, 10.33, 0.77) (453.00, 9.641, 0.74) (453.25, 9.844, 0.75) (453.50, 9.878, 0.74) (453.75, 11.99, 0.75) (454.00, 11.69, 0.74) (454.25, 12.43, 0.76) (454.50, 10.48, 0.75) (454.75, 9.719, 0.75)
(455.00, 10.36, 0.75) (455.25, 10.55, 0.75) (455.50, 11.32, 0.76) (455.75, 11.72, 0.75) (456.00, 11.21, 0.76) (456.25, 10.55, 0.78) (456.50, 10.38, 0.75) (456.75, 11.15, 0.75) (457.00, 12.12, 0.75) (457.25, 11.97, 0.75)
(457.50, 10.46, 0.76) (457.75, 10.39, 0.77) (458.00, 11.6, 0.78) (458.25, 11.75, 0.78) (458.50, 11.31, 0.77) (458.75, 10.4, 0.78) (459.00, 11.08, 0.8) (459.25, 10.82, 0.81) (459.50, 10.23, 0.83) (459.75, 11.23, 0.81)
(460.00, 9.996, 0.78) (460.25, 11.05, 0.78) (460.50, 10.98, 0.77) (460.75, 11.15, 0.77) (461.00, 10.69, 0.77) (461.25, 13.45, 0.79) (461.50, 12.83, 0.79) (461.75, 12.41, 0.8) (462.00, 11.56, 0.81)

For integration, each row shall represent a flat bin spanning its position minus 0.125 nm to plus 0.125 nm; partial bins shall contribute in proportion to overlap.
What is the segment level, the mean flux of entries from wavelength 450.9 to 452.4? 11.8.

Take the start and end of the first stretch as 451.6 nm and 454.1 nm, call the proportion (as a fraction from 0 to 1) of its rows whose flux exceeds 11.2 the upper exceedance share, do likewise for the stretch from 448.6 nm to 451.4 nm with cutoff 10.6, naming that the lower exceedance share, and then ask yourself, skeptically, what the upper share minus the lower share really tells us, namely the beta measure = -0.23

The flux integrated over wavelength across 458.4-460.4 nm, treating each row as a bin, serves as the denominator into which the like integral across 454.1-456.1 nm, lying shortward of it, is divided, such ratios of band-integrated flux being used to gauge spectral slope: 1.02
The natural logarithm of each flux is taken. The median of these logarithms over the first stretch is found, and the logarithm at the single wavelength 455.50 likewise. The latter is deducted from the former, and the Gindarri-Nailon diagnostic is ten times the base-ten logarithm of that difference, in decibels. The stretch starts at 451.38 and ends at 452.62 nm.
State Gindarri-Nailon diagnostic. -15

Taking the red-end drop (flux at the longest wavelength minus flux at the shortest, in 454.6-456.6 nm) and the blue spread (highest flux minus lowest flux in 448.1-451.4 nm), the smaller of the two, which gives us 0.7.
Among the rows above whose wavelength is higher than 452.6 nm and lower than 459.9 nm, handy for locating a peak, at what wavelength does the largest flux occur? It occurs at 454.25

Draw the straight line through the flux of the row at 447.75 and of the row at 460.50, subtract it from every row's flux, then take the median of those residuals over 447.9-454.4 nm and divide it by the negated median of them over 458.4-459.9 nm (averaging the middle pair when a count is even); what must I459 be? -3.0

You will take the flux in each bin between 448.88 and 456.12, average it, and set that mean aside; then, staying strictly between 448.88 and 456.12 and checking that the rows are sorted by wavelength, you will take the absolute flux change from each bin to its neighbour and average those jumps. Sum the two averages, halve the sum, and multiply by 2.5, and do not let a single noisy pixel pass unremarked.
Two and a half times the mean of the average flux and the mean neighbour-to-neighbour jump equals 15.8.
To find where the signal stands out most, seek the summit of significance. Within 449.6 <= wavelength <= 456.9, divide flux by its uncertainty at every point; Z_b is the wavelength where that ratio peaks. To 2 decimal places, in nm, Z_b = 454.25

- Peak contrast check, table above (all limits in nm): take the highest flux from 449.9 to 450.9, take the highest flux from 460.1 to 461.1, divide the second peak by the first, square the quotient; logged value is 0.35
